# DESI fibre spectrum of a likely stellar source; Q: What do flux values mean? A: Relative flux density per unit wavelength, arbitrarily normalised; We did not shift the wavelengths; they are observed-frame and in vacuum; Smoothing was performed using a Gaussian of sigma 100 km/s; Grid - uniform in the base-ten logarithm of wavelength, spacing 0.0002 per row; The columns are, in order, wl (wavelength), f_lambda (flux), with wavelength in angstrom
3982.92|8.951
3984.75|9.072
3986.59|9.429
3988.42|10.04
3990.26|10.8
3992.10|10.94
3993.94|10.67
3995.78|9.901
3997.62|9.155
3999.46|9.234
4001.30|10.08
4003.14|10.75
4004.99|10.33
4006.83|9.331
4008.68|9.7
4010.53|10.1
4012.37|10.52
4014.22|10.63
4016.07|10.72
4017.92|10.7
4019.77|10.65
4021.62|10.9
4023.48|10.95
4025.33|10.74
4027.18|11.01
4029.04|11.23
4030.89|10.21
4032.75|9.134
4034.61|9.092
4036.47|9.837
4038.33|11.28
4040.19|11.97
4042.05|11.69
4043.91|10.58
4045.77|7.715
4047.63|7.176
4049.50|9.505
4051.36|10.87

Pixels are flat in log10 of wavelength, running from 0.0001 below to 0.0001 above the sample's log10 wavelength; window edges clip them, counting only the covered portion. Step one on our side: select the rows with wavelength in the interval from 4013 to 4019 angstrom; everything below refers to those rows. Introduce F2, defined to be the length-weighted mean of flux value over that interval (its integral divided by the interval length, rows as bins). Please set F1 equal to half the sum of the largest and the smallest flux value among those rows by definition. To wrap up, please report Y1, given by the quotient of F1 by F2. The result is 1.000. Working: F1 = 10.7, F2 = 10.7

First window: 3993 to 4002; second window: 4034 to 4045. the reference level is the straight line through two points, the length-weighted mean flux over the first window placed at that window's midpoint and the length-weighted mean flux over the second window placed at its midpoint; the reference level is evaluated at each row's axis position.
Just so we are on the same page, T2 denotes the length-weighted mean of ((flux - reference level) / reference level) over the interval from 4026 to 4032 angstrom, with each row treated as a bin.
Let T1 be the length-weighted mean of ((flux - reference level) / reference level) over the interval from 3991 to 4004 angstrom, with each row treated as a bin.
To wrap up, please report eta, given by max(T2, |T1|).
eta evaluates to 0.03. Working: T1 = 0.031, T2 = 0.02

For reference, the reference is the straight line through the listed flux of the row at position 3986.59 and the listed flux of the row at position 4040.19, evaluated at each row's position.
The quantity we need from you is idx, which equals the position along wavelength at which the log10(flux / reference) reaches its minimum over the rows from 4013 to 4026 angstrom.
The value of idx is 4025.33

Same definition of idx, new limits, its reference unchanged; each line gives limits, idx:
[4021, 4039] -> 4034.61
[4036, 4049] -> 4047.63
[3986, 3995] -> 3986.59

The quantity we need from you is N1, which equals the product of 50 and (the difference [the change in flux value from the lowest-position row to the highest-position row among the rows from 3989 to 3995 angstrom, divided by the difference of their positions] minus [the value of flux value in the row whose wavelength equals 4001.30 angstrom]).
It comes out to -506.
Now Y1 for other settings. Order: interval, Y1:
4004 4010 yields 1.003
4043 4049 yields 1.038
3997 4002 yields 1.013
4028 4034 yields 1.004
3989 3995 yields 1.007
